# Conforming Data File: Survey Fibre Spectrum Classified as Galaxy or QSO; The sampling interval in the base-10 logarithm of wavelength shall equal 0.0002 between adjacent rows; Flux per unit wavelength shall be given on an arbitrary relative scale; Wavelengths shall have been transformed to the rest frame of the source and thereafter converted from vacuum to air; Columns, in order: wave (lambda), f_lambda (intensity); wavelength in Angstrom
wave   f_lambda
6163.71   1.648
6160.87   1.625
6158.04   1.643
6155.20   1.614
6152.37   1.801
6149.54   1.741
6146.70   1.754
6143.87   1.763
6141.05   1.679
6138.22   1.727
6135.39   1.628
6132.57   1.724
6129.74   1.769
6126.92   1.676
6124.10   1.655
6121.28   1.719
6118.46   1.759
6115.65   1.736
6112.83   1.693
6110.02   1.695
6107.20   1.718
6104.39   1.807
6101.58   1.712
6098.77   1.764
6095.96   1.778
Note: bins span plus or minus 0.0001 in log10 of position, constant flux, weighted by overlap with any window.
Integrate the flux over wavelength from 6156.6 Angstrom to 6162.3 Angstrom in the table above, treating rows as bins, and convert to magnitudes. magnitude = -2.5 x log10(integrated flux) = -2.42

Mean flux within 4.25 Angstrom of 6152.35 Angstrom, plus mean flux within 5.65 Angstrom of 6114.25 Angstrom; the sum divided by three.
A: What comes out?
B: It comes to 1.146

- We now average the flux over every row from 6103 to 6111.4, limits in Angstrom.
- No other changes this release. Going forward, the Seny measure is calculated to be 1.74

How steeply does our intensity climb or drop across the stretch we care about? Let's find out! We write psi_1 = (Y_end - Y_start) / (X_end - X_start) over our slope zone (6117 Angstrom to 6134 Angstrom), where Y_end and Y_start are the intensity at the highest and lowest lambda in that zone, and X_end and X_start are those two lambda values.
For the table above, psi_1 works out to -0.0025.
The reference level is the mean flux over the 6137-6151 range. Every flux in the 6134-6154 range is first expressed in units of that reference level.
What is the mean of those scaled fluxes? 1.00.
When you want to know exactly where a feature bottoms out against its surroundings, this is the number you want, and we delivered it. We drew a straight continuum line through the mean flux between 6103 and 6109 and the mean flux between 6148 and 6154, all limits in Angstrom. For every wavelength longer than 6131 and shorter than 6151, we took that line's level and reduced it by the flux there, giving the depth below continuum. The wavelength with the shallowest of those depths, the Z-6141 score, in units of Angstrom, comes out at 6143.87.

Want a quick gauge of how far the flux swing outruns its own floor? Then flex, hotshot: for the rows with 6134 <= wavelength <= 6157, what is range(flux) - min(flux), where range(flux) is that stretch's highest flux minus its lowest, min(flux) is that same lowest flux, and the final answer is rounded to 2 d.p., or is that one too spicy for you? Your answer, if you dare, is -1.43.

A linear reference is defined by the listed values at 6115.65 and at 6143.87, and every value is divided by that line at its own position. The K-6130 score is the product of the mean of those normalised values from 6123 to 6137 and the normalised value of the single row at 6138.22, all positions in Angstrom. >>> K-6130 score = 0.95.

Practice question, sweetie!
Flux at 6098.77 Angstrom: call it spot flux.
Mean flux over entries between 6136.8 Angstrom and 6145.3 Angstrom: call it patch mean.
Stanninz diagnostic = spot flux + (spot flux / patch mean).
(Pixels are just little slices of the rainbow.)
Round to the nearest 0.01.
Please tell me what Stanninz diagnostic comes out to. 2.79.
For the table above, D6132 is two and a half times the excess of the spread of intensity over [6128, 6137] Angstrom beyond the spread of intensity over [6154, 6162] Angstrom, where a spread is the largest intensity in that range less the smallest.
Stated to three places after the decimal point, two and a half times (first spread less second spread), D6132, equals 0.280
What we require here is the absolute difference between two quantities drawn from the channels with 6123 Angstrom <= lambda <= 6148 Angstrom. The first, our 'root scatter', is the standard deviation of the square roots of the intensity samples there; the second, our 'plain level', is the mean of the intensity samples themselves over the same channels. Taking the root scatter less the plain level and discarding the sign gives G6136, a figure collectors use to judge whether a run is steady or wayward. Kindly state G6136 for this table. 1.69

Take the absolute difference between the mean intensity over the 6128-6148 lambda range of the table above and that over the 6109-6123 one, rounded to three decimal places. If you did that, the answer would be 0.000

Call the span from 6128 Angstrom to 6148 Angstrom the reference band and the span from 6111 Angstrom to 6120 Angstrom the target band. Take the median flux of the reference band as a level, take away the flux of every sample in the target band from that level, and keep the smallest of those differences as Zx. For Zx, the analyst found -0.032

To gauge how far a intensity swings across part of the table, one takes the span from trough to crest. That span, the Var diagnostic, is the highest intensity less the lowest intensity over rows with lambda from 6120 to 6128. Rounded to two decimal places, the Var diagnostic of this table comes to 0.06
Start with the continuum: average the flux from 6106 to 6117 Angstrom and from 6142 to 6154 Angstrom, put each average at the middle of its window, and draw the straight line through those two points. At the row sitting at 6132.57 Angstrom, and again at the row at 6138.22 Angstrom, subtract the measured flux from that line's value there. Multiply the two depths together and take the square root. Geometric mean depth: 0.02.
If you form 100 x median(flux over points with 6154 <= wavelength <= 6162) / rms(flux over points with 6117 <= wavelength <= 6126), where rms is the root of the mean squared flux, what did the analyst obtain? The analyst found 95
